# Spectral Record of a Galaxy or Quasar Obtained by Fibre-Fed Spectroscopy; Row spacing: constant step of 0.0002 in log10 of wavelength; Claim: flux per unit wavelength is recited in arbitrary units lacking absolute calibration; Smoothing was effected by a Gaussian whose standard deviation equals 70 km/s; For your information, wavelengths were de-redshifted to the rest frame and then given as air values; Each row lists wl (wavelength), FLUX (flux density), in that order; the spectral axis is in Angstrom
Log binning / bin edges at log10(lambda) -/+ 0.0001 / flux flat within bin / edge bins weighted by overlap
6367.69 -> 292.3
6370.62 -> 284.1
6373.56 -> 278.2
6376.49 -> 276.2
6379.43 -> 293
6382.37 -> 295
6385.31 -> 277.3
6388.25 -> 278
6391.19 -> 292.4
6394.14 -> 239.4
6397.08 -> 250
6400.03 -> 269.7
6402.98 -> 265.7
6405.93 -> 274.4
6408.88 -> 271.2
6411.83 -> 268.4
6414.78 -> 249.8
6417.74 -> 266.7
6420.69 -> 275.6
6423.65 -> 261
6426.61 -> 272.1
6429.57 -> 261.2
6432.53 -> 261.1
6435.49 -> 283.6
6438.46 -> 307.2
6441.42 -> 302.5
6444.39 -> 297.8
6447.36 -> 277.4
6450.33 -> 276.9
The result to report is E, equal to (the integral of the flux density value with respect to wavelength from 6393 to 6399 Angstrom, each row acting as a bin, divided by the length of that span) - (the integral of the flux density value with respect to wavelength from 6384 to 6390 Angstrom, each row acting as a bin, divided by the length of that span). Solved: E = -31.6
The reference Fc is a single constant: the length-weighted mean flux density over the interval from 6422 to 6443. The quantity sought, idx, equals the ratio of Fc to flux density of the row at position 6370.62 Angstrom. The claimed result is 0.98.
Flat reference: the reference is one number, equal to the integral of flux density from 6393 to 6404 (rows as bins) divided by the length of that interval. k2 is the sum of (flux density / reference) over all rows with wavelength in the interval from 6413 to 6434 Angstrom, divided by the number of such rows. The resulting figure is 1.03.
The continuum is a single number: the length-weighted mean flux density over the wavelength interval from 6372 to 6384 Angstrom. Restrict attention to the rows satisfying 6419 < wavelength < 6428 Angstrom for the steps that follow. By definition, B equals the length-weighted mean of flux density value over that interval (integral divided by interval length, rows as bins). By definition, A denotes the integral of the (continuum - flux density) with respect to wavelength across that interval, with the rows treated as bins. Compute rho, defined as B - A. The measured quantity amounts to 126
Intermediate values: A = 143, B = 270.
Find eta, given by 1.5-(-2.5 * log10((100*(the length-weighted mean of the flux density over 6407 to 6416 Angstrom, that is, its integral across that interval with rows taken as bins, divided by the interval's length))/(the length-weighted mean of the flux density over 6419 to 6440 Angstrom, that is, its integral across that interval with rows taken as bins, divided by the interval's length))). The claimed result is 6.46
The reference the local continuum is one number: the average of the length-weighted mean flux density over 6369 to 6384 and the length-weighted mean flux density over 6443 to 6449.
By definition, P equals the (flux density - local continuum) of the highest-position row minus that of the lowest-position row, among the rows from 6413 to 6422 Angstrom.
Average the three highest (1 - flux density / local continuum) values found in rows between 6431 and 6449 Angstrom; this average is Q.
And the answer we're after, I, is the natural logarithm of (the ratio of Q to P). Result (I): -6.4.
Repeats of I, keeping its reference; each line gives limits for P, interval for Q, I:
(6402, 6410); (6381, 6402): -3.9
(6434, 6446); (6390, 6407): -4.8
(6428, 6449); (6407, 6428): -5.1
